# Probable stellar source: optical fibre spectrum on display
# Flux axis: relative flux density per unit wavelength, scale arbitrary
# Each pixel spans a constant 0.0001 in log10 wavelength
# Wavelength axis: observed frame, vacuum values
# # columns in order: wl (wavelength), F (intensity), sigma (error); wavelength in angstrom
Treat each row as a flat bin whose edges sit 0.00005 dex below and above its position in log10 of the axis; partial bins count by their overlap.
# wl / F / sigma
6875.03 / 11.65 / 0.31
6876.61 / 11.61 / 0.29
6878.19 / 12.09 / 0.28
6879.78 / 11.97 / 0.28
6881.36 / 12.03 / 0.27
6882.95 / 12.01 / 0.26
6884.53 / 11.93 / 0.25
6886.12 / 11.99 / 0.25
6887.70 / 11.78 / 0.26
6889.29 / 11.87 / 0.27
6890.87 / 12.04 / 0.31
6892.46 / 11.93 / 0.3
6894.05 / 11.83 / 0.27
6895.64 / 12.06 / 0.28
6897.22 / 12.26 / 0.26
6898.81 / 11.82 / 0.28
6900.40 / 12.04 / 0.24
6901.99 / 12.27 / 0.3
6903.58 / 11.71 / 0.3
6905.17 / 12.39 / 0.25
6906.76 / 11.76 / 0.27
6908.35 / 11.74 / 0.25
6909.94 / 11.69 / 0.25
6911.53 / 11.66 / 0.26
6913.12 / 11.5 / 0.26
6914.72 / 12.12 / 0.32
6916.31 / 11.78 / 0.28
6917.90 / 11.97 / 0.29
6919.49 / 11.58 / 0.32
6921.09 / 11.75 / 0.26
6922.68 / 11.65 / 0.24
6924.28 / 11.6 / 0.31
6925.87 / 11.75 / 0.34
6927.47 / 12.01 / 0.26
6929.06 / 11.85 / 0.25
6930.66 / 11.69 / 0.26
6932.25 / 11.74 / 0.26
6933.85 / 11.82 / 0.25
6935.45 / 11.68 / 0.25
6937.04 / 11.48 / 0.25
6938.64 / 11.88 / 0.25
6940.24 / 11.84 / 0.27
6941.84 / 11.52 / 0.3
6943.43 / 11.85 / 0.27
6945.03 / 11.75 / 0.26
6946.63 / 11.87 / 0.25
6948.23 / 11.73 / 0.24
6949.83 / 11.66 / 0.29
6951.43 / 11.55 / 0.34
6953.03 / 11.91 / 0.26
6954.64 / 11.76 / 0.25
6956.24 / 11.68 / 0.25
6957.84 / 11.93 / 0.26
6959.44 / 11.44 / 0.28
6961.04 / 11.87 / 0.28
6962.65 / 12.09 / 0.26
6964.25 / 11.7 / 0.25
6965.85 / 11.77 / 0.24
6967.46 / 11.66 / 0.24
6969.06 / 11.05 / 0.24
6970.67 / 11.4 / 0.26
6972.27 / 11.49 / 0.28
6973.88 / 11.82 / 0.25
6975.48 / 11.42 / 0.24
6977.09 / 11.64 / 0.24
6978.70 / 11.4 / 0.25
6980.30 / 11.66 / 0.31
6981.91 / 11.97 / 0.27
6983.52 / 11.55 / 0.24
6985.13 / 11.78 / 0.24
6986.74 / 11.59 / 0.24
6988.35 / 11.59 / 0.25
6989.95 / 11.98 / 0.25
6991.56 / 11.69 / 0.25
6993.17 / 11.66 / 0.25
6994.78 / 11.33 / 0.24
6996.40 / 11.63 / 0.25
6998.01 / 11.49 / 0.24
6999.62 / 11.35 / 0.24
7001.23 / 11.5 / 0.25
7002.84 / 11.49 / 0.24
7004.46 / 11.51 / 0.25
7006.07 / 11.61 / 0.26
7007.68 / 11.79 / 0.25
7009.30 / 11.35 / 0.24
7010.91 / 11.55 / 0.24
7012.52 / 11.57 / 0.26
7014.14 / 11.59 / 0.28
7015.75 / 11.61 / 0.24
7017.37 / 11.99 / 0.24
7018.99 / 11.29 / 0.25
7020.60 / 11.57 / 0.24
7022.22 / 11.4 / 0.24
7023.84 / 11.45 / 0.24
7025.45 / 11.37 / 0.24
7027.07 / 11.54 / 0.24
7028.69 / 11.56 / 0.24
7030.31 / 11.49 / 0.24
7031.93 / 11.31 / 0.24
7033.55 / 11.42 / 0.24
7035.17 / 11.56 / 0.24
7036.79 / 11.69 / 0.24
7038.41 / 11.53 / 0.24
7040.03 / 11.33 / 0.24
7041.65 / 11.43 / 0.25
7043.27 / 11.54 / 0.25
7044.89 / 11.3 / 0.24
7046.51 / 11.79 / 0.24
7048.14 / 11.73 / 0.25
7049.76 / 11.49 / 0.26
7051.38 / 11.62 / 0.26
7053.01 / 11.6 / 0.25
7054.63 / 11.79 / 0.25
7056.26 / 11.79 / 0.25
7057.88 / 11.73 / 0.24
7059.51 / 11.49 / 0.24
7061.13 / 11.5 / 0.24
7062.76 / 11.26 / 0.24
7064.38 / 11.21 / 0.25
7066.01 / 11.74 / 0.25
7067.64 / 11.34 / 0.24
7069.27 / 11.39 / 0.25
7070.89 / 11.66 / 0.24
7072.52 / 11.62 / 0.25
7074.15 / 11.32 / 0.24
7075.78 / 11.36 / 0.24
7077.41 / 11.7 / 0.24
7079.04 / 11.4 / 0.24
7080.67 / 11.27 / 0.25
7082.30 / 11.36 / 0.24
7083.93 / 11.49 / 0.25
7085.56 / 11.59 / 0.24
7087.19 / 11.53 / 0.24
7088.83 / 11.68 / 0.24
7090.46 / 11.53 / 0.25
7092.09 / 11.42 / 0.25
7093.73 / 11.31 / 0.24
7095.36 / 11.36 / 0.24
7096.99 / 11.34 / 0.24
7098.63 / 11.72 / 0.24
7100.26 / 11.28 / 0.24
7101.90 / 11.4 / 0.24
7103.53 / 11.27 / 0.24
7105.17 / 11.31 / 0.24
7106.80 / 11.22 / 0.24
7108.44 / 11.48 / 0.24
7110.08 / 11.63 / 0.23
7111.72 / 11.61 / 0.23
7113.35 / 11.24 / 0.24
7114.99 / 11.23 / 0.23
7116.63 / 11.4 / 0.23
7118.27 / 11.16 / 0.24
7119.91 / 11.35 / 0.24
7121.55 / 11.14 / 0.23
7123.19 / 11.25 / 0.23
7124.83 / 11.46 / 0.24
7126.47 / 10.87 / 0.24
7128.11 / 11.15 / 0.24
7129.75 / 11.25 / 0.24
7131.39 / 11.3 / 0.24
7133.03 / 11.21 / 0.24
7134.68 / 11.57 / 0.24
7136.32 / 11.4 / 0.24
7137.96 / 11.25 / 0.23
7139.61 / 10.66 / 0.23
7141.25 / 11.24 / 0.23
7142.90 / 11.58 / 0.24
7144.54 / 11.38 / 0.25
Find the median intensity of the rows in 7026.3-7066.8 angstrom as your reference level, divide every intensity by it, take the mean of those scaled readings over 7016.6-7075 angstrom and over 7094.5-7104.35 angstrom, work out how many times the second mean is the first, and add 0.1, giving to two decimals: 1.09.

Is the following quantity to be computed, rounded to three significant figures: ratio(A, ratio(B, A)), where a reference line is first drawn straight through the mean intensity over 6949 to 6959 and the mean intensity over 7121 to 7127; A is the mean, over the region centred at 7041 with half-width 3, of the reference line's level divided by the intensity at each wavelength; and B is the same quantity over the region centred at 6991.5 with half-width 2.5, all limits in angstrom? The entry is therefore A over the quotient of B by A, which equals 1.01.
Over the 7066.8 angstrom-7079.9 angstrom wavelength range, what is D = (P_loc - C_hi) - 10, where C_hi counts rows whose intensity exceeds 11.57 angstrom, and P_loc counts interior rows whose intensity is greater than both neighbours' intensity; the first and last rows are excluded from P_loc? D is -11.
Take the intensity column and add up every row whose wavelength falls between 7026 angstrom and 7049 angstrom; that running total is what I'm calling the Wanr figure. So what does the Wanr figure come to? 161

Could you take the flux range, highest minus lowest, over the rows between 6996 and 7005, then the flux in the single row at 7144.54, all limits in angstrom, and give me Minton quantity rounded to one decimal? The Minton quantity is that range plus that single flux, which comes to 11.7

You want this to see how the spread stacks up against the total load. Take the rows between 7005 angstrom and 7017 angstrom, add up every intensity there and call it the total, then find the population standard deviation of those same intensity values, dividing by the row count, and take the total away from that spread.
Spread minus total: -81.0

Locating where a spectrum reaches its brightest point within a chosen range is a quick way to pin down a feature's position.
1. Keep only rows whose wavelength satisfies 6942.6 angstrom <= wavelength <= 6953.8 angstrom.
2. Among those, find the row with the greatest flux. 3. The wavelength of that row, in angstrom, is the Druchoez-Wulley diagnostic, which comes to 6953.03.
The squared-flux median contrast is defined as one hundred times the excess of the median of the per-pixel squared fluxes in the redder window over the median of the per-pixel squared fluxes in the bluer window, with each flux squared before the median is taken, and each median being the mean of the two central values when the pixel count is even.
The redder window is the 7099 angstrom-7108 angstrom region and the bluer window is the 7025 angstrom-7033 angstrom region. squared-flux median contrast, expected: -478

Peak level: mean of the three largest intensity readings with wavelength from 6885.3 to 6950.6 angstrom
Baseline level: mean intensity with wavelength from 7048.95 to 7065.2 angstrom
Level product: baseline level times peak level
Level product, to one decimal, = 142.1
